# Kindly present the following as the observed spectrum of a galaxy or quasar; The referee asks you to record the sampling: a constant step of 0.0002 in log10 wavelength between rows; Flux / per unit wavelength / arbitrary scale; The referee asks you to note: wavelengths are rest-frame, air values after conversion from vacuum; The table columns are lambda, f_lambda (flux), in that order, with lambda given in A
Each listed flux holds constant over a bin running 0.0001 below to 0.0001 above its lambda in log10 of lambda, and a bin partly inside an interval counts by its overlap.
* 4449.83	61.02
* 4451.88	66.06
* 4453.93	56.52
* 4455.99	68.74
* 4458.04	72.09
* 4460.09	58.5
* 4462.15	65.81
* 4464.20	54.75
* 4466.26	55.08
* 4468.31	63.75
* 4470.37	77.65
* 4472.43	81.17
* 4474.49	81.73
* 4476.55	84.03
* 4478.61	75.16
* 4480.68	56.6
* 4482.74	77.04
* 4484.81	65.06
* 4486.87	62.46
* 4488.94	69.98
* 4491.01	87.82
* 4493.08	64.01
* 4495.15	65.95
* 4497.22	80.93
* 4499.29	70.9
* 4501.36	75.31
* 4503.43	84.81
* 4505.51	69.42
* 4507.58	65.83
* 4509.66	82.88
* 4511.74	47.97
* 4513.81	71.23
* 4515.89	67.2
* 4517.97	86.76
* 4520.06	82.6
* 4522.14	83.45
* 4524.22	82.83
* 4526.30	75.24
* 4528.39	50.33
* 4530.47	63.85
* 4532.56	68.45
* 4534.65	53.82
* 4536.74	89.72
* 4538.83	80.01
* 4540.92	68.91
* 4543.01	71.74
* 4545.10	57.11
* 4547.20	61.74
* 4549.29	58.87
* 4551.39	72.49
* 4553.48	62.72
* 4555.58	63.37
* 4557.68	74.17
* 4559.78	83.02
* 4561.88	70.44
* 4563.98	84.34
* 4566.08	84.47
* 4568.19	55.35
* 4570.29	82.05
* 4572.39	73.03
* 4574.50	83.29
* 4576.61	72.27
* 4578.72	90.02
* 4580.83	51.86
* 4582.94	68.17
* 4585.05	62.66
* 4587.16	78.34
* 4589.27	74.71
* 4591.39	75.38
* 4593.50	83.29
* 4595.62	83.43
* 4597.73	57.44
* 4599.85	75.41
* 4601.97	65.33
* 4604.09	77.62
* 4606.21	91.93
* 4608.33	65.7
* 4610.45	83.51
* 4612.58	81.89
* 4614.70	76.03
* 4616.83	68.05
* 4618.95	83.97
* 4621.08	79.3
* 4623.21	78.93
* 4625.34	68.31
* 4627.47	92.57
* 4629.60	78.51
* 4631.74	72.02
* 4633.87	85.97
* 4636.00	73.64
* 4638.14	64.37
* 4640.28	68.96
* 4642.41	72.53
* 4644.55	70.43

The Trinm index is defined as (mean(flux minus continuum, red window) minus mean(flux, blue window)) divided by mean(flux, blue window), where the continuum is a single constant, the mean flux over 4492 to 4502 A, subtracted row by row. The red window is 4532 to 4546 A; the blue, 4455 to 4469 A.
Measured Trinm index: -1.02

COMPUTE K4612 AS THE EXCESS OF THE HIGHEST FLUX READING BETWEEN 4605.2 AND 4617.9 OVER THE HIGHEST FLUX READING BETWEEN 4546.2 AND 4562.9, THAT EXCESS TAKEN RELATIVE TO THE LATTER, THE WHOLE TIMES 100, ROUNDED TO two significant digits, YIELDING 11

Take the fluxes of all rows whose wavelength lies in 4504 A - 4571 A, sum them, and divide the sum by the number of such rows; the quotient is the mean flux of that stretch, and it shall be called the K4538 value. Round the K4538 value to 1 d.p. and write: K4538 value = 71.0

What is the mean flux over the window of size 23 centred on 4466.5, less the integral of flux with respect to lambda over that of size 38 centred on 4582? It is -2748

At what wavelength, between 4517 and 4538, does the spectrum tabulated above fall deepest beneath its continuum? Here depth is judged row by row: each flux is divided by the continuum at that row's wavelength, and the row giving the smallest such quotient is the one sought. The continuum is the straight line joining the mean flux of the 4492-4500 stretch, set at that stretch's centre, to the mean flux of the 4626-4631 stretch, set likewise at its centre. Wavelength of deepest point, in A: 4528.39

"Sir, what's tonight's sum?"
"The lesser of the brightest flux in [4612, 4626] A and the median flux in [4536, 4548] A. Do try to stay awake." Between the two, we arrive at 70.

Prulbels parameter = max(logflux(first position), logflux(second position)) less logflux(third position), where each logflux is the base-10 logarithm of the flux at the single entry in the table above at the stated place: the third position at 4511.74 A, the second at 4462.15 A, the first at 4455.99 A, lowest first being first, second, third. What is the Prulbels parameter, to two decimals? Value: 0.16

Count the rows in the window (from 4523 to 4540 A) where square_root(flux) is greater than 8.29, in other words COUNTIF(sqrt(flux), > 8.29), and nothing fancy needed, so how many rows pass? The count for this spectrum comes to 4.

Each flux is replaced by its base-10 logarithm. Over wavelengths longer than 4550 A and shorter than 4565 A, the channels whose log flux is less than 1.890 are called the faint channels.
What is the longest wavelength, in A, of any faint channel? 4561.88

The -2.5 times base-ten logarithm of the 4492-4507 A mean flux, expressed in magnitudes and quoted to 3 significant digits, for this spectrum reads -4.66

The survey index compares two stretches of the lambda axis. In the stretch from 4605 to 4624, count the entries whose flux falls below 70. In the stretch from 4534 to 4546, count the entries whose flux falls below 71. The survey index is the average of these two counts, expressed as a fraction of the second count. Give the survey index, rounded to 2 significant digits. 0.83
